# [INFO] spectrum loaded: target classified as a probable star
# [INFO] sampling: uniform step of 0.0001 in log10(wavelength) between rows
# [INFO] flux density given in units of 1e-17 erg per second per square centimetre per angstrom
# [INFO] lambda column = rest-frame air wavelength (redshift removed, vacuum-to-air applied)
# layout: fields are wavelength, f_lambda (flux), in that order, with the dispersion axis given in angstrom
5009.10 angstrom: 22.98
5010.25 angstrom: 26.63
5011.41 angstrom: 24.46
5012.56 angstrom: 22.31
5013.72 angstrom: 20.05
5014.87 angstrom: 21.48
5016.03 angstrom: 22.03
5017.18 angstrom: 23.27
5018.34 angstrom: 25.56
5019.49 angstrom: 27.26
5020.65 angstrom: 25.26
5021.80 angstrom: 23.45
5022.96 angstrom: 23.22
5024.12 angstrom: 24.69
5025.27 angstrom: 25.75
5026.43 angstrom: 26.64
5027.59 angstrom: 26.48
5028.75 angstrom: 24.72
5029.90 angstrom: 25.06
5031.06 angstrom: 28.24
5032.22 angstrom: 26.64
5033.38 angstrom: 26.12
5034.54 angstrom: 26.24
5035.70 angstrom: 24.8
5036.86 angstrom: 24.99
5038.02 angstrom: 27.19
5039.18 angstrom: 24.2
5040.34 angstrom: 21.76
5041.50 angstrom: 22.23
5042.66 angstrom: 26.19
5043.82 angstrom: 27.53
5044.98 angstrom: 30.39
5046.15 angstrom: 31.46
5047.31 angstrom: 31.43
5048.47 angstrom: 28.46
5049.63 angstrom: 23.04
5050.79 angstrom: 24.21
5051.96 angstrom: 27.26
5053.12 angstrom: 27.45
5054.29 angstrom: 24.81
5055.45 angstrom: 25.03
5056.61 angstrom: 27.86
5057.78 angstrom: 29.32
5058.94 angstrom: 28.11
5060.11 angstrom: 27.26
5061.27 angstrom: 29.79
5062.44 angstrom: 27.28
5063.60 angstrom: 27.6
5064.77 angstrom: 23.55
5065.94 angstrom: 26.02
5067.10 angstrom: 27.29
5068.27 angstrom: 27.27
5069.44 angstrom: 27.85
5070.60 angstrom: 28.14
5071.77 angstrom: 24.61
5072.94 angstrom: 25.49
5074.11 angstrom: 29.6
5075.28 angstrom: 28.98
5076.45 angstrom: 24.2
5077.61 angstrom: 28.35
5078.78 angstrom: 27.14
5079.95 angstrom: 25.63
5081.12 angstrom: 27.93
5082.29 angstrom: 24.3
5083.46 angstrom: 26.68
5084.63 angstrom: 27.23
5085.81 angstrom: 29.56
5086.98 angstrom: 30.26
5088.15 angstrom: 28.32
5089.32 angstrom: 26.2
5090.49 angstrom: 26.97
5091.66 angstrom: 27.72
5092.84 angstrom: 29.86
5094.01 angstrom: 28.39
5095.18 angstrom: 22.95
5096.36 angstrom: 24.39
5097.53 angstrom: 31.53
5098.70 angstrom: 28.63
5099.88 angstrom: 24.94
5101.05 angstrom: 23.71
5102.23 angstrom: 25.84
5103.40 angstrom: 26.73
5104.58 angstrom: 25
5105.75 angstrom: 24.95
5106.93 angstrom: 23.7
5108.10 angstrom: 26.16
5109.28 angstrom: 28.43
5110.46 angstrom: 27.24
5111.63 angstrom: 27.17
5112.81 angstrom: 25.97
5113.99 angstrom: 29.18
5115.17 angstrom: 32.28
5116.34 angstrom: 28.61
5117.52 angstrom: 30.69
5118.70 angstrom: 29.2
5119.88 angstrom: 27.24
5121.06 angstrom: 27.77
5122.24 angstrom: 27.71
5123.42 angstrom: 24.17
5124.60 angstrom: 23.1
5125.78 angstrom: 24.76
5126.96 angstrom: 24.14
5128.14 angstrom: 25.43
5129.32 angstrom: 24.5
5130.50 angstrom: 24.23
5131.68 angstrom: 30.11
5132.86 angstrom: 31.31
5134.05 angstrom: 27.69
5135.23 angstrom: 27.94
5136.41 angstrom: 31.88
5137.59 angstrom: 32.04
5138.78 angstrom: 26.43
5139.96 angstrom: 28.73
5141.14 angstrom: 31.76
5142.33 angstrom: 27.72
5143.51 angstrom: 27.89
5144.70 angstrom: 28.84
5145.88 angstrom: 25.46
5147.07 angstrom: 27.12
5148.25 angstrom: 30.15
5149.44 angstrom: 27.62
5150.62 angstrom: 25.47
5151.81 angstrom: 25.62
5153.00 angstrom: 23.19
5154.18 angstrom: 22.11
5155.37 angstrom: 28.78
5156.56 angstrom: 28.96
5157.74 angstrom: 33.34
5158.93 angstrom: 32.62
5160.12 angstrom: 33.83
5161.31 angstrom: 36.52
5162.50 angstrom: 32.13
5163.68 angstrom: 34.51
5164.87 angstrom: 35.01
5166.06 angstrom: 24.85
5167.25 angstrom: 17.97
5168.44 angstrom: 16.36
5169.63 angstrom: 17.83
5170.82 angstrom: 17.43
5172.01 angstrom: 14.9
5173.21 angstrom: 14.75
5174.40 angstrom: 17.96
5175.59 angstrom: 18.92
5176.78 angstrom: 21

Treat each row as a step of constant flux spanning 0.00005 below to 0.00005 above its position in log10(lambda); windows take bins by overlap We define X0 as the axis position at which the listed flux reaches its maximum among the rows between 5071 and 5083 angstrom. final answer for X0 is 5074.11 angstrom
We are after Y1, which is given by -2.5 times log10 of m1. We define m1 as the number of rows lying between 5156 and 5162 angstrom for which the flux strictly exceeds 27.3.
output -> -1.7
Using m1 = 5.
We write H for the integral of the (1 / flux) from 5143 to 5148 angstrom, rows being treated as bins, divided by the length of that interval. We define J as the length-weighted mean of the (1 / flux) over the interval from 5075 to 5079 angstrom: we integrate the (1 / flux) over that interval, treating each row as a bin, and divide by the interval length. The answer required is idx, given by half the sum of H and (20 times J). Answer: 0.39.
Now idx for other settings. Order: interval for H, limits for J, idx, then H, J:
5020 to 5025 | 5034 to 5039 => 0.41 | 0.041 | 0.039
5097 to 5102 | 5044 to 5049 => 0.35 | 0.037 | 0.033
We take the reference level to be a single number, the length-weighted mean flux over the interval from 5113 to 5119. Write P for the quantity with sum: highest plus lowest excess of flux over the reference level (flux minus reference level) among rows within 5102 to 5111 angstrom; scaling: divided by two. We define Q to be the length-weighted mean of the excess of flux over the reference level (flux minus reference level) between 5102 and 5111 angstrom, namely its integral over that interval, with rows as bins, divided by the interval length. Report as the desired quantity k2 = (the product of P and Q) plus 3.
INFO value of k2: 16.9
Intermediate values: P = -3.7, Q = -3.76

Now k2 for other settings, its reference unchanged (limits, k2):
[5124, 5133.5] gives 12.7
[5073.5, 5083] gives 10.9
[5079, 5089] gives 8.8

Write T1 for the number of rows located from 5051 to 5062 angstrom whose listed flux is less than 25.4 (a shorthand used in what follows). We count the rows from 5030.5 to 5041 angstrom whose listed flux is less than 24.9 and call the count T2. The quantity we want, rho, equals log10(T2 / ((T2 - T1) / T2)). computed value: 0.95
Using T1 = 2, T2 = 3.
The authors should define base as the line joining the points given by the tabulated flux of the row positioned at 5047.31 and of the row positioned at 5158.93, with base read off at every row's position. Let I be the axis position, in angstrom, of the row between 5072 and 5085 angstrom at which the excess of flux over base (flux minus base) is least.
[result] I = 5076.45 angstrom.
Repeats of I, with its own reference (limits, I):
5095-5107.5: 5095.18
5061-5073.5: 5064.77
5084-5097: 5095.18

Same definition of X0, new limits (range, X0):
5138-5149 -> 5141.14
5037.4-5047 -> 5046.15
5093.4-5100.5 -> 5097.53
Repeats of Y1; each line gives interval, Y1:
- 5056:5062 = -1.5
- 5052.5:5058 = -1.2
